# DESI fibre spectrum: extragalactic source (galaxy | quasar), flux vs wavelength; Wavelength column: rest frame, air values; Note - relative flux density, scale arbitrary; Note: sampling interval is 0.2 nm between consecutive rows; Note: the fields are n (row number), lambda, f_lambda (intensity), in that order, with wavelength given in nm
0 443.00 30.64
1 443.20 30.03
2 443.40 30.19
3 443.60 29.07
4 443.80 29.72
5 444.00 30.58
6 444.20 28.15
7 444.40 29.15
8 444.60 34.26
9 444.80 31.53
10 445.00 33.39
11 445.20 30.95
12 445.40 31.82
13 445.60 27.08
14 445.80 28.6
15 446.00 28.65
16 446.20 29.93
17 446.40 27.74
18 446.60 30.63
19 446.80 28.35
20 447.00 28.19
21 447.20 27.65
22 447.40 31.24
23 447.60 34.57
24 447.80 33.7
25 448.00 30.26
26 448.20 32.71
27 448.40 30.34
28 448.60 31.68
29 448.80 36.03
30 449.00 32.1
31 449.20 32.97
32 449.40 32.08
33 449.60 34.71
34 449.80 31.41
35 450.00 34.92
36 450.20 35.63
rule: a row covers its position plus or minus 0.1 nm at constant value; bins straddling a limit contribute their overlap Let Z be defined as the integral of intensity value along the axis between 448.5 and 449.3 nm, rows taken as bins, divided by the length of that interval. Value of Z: 33.2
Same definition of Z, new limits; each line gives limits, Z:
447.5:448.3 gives 32.8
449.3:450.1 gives 33.3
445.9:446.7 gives 29.2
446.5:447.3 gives 28.7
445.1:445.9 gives 29.6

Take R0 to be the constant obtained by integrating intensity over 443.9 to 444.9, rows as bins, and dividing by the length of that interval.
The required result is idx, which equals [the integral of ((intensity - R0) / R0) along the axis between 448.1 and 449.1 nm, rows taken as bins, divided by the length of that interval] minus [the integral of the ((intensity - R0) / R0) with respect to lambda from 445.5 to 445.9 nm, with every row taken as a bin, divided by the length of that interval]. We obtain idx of 0.15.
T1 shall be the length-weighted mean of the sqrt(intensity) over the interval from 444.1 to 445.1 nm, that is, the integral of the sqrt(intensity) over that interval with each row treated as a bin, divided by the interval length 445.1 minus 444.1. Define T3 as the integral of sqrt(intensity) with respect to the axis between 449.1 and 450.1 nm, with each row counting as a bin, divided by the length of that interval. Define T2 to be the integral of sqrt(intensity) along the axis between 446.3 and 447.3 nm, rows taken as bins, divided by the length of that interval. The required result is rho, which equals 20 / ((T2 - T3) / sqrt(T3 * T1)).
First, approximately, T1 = 5.59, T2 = 5.34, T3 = 5.76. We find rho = -268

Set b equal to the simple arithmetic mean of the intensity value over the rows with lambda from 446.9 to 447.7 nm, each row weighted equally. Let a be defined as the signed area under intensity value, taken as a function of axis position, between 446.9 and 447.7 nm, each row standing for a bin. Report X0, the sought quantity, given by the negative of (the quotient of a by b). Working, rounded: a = 24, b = 30.4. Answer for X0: -0.8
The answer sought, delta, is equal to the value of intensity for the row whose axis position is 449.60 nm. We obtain 34.71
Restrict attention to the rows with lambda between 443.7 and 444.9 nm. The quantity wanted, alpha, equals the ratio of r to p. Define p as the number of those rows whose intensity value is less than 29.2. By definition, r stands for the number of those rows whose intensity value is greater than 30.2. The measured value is 1.5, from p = 2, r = 3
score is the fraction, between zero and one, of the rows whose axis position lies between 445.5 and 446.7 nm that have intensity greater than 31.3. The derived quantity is 0.00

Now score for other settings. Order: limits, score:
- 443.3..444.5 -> 0.00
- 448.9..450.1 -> 1.00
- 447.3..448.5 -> 0.50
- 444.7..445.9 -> 0.50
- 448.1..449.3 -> 0.83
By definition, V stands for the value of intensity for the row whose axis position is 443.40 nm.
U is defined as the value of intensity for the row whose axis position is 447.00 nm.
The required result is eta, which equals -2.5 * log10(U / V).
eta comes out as 0.07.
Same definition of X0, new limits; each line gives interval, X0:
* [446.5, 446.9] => -0.4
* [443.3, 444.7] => -1.4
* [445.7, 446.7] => -1.0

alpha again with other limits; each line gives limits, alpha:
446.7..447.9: 1.0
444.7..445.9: 2.0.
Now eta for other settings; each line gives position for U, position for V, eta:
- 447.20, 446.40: 0.00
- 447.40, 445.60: -0.16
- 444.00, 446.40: -0.11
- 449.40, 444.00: -0.05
